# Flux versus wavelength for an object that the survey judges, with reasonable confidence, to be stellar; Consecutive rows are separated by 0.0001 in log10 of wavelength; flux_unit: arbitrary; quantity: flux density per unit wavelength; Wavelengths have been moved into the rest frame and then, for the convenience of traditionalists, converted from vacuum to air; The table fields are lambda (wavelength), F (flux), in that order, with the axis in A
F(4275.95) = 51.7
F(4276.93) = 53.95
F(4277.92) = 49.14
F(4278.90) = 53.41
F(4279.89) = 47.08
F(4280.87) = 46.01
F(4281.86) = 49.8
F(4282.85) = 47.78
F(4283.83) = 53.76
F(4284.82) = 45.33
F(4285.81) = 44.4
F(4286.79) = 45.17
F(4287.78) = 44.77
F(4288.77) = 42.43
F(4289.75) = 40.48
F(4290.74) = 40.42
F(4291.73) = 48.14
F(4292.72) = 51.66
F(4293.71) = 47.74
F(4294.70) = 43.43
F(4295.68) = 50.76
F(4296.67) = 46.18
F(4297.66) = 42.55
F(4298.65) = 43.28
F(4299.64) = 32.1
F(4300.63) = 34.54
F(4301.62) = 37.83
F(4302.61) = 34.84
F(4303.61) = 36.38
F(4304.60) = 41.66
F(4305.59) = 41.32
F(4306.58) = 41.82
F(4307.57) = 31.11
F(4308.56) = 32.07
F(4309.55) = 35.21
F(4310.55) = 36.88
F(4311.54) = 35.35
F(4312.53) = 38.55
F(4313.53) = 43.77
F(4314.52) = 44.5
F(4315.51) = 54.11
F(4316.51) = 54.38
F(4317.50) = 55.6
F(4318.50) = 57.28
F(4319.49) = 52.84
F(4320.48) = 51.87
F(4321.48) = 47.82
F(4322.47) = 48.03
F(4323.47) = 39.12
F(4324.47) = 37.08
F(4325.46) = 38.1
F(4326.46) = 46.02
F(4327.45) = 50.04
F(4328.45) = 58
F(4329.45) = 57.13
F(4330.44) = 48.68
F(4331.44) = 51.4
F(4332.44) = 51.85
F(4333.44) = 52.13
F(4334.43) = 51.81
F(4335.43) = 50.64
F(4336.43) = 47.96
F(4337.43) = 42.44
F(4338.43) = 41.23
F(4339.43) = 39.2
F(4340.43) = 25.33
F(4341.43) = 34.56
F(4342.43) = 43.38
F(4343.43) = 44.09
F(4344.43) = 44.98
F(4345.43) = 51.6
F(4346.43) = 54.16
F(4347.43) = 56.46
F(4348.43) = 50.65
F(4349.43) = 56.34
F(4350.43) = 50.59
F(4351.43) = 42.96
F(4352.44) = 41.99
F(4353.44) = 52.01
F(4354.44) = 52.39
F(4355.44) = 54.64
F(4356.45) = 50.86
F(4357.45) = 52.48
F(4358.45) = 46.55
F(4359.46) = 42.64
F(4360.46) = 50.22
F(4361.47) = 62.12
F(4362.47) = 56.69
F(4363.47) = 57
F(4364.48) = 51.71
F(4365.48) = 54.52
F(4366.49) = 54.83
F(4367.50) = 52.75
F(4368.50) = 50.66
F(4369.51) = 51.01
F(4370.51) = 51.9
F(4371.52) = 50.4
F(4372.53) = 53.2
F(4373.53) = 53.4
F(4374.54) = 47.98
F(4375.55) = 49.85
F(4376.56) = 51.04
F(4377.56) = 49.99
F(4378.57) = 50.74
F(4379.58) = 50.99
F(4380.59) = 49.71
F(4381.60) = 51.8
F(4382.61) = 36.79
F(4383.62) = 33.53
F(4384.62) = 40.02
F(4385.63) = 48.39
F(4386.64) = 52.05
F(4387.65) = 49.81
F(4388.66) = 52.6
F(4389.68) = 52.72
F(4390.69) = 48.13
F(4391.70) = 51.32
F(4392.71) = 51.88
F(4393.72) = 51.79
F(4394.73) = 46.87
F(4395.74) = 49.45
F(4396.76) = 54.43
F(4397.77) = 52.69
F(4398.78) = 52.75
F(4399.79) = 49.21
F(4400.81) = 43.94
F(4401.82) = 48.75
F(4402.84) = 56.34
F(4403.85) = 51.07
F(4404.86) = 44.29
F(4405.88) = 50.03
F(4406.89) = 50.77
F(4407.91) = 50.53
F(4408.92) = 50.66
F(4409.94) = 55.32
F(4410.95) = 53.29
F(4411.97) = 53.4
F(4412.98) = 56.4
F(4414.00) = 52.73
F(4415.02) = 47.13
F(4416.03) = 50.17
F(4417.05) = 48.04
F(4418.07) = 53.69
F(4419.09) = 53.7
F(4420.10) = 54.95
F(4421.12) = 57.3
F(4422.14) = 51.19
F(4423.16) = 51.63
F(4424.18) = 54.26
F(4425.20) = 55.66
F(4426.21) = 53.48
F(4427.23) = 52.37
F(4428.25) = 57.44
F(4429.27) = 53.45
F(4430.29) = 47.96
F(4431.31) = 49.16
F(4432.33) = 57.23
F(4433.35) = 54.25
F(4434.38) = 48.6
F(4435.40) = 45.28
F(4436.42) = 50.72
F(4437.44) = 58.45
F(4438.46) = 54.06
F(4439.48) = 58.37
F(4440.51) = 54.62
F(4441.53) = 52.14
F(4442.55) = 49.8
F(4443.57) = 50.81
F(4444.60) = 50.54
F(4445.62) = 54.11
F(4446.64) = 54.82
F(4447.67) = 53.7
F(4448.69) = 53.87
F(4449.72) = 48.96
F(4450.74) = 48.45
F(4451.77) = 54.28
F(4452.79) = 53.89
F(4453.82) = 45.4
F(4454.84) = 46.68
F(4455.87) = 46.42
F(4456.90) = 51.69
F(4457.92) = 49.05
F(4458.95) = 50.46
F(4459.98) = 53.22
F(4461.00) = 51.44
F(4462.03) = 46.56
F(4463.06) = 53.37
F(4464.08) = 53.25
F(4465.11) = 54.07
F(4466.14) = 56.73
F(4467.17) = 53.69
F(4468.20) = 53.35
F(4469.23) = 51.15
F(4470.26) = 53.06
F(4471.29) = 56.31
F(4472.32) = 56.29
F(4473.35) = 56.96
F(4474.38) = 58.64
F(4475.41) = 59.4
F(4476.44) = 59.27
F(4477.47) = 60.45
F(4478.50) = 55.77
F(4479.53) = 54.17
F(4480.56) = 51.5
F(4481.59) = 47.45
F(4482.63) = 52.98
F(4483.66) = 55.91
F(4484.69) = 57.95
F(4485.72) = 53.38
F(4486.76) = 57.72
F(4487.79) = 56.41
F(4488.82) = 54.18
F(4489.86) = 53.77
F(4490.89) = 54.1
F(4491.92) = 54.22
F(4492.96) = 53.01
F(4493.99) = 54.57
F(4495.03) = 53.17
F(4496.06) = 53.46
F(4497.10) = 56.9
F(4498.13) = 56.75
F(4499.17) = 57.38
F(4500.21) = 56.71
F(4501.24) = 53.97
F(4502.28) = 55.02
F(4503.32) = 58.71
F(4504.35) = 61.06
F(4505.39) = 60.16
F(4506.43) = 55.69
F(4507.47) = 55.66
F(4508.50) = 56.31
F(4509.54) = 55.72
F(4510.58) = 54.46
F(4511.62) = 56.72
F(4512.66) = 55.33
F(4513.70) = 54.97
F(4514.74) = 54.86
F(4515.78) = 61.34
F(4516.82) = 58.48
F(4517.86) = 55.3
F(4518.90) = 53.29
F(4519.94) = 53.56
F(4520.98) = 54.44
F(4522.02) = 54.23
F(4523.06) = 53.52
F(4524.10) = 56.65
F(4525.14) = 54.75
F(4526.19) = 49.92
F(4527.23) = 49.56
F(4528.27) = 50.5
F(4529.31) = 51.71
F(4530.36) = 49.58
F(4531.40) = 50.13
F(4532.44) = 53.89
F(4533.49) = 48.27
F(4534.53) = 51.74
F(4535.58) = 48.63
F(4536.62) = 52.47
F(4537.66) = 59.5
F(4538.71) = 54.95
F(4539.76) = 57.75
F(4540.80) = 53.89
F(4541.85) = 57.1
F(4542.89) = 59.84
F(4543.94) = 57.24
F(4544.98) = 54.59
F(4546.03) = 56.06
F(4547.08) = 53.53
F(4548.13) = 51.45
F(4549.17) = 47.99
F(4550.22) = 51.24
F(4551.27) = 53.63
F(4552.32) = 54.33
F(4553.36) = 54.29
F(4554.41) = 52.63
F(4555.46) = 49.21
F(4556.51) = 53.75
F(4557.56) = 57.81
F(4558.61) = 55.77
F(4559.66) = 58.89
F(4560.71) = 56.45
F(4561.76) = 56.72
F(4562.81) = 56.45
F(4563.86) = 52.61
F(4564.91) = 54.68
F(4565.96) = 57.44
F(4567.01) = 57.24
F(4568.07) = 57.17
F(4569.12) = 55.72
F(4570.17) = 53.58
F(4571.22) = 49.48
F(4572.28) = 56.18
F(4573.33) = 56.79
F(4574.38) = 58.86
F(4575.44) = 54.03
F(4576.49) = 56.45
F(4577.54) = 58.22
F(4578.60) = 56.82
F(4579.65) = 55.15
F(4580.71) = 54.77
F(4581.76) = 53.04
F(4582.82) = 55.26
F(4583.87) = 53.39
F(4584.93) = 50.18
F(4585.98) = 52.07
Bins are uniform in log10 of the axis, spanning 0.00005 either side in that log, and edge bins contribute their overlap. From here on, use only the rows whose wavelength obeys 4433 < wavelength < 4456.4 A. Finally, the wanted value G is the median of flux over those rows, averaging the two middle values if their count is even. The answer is 52.1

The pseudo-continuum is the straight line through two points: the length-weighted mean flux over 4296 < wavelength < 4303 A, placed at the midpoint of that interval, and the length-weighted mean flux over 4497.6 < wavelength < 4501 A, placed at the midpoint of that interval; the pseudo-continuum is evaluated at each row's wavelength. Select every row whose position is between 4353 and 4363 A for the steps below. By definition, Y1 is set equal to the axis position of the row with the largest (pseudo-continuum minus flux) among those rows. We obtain 4359.46 A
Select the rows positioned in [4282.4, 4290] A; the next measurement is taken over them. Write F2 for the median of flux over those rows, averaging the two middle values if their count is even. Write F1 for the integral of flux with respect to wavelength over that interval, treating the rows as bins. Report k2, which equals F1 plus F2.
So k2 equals 392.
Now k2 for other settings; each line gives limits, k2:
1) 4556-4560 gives 283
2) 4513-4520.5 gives 475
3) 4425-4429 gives 273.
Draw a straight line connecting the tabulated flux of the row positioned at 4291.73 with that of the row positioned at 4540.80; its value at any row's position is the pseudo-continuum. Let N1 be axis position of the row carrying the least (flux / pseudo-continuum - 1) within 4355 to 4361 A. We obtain 4359.46 A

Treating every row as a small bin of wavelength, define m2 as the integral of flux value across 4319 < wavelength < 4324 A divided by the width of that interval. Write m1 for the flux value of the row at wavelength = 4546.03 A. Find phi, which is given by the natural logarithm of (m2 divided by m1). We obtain -0.16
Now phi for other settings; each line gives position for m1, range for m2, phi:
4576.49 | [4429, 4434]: -0.08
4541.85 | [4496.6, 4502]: -0.01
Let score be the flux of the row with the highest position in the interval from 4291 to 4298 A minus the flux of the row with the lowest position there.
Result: -6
